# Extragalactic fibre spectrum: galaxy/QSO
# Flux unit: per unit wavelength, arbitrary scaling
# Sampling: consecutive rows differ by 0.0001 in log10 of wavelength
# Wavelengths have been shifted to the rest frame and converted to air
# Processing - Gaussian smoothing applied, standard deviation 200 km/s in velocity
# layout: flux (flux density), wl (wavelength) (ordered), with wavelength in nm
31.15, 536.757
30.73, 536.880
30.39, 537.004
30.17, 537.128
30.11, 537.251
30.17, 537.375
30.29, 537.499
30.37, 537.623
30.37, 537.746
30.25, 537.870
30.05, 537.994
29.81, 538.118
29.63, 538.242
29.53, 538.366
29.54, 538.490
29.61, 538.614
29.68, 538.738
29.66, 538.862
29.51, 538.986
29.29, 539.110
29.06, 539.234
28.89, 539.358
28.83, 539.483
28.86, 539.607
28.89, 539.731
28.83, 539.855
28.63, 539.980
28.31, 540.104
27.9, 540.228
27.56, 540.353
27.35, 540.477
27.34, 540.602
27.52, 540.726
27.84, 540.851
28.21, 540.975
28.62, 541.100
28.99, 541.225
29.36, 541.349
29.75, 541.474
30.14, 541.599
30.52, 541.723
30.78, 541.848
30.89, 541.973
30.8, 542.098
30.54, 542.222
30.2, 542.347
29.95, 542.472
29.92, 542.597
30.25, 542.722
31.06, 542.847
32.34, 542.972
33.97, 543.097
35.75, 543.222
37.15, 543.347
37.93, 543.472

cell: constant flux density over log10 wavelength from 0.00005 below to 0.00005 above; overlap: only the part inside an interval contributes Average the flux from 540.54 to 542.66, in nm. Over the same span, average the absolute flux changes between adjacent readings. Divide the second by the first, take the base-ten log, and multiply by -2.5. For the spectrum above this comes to 5.0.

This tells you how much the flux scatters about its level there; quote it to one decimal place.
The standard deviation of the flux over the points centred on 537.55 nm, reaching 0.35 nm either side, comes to 0.1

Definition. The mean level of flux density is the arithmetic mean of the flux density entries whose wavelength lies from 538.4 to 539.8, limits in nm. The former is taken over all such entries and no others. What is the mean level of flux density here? 29.3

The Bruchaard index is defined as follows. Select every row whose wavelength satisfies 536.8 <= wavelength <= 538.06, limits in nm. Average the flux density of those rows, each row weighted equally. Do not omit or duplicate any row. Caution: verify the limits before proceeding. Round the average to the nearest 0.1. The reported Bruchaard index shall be 30.3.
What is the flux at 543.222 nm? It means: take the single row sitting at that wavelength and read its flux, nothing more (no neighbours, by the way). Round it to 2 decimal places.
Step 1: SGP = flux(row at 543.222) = 35.75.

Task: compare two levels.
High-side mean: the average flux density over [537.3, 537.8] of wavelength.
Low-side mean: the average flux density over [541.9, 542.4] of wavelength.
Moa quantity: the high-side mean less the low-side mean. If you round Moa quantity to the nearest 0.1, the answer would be -0.3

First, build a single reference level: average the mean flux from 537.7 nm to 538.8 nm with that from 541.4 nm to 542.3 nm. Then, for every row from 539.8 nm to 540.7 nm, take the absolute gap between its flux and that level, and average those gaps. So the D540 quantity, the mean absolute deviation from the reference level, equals 2.2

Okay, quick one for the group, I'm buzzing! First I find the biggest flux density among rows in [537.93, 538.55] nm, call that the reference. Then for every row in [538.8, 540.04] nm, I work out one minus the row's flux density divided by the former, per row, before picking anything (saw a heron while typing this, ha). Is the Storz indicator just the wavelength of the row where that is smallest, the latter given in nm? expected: 538.862 nm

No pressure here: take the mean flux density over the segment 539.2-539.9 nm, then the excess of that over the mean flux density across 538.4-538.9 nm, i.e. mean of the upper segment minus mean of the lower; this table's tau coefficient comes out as -0.7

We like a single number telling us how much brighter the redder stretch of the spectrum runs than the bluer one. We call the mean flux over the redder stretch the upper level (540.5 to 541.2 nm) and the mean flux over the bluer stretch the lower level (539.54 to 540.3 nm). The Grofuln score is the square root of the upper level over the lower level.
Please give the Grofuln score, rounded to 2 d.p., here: 0.99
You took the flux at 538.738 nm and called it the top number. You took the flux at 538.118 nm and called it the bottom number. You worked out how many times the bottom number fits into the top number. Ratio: 1.00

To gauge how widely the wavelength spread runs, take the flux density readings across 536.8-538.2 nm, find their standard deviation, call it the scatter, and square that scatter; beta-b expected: 0.05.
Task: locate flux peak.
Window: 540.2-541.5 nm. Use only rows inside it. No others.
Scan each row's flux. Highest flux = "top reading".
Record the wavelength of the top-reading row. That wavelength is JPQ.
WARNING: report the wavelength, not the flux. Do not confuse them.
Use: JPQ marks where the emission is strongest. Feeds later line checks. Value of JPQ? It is 541.474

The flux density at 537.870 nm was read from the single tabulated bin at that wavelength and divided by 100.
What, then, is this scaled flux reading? 0.3025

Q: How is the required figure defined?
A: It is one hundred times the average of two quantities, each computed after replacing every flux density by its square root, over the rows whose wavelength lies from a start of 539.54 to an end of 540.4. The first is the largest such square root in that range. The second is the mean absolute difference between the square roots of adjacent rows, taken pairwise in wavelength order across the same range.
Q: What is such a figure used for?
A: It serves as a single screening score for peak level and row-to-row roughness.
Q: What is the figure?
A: 270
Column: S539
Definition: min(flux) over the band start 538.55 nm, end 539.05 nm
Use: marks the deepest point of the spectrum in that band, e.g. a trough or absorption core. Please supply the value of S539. 29.51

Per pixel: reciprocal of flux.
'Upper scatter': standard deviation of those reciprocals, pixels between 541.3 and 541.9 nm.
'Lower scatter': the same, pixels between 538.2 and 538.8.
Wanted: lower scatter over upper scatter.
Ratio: 0.1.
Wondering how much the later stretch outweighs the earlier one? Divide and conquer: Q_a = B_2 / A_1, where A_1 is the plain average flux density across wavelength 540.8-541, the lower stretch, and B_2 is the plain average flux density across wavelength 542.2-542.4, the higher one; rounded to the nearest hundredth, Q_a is 1.08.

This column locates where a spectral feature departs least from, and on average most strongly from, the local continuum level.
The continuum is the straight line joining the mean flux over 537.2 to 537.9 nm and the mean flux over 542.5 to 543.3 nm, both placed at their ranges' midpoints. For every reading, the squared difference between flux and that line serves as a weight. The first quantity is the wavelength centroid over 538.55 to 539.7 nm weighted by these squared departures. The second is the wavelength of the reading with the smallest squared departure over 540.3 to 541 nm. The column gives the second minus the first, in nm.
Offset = 1.70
